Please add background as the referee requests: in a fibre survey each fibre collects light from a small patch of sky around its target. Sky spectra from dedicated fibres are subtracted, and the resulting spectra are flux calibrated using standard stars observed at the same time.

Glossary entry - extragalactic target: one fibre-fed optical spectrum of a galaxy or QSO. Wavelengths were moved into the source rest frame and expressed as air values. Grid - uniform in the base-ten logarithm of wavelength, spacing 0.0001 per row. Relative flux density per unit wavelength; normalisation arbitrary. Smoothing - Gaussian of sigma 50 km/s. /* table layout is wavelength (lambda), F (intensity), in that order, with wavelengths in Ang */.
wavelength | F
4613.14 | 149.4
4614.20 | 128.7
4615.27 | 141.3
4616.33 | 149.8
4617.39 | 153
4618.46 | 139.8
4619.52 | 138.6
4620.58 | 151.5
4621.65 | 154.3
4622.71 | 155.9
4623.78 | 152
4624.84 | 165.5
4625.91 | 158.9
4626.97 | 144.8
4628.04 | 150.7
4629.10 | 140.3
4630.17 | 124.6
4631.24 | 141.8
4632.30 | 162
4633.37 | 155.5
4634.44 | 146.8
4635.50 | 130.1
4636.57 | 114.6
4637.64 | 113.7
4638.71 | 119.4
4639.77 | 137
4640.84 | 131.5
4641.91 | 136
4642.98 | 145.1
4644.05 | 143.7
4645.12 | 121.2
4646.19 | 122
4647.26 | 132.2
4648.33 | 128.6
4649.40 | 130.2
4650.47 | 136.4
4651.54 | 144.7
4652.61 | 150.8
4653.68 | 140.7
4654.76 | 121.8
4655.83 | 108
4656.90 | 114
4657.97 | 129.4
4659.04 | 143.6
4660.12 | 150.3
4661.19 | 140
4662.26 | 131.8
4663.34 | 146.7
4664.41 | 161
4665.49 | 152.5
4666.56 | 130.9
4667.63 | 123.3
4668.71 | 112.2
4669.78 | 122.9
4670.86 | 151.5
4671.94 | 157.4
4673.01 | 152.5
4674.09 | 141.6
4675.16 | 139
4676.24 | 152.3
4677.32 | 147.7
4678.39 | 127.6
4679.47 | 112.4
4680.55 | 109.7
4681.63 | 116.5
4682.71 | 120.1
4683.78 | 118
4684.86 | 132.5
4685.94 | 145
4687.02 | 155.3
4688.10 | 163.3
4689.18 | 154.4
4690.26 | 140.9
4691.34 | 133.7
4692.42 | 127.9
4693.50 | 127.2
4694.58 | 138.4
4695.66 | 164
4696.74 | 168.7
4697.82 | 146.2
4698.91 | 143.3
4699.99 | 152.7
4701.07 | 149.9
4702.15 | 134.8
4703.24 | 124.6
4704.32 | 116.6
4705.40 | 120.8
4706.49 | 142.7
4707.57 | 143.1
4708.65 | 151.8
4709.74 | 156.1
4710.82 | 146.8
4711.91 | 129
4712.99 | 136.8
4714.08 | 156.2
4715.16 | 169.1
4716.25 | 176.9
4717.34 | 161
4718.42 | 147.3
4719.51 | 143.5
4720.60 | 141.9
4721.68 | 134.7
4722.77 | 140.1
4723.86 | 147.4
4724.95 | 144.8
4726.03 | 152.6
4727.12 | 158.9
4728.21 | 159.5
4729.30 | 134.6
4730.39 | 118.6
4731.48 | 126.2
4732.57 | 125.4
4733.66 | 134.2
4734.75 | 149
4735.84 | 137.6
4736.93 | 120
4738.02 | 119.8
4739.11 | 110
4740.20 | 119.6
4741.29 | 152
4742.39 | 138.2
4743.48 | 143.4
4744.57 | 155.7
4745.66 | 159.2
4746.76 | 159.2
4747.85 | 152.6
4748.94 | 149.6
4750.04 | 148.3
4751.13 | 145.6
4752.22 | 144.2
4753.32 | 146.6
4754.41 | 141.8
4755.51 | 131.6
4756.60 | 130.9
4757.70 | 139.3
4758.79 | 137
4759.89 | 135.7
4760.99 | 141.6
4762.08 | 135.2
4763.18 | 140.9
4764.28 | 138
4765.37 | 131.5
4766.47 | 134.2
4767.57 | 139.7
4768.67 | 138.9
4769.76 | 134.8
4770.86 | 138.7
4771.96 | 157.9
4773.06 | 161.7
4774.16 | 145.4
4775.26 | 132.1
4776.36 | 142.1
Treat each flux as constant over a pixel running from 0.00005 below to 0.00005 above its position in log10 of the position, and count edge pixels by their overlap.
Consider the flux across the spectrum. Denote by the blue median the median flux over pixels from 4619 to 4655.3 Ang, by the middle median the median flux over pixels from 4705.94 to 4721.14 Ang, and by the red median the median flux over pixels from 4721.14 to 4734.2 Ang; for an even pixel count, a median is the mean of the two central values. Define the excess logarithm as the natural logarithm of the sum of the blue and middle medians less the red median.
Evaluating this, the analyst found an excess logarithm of 5.01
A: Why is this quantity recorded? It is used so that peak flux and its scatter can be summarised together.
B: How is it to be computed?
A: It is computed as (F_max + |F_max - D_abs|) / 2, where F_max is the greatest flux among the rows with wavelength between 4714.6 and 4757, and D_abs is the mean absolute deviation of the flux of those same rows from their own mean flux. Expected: 171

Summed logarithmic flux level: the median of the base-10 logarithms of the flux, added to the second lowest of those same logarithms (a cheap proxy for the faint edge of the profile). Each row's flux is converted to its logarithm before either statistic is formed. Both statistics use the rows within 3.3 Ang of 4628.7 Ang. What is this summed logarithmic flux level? 4.30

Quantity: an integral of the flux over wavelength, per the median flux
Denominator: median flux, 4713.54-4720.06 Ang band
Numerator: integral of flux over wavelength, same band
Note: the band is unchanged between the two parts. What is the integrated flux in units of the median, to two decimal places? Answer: 6.53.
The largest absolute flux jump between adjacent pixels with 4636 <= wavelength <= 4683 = 29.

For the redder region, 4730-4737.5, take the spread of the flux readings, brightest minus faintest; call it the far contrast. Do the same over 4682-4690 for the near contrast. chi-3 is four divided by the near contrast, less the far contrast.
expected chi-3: -30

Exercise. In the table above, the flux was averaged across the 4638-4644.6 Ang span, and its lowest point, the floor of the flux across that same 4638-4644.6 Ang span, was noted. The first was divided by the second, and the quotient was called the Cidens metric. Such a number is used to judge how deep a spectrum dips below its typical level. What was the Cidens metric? 1.13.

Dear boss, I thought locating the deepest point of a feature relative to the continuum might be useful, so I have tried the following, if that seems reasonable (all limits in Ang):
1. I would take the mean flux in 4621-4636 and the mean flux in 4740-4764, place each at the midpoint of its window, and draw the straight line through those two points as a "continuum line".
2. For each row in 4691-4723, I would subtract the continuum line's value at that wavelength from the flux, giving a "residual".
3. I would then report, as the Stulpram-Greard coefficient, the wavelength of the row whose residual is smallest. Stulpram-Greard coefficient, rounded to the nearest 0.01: 4704.32 Ang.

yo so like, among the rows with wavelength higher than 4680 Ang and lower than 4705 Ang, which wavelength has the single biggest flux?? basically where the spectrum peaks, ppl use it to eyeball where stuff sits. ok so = 4696.74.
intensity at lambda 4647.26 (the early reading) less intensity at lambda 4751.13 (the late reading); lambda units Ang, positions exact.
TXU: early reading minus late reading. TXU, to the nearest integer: -13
